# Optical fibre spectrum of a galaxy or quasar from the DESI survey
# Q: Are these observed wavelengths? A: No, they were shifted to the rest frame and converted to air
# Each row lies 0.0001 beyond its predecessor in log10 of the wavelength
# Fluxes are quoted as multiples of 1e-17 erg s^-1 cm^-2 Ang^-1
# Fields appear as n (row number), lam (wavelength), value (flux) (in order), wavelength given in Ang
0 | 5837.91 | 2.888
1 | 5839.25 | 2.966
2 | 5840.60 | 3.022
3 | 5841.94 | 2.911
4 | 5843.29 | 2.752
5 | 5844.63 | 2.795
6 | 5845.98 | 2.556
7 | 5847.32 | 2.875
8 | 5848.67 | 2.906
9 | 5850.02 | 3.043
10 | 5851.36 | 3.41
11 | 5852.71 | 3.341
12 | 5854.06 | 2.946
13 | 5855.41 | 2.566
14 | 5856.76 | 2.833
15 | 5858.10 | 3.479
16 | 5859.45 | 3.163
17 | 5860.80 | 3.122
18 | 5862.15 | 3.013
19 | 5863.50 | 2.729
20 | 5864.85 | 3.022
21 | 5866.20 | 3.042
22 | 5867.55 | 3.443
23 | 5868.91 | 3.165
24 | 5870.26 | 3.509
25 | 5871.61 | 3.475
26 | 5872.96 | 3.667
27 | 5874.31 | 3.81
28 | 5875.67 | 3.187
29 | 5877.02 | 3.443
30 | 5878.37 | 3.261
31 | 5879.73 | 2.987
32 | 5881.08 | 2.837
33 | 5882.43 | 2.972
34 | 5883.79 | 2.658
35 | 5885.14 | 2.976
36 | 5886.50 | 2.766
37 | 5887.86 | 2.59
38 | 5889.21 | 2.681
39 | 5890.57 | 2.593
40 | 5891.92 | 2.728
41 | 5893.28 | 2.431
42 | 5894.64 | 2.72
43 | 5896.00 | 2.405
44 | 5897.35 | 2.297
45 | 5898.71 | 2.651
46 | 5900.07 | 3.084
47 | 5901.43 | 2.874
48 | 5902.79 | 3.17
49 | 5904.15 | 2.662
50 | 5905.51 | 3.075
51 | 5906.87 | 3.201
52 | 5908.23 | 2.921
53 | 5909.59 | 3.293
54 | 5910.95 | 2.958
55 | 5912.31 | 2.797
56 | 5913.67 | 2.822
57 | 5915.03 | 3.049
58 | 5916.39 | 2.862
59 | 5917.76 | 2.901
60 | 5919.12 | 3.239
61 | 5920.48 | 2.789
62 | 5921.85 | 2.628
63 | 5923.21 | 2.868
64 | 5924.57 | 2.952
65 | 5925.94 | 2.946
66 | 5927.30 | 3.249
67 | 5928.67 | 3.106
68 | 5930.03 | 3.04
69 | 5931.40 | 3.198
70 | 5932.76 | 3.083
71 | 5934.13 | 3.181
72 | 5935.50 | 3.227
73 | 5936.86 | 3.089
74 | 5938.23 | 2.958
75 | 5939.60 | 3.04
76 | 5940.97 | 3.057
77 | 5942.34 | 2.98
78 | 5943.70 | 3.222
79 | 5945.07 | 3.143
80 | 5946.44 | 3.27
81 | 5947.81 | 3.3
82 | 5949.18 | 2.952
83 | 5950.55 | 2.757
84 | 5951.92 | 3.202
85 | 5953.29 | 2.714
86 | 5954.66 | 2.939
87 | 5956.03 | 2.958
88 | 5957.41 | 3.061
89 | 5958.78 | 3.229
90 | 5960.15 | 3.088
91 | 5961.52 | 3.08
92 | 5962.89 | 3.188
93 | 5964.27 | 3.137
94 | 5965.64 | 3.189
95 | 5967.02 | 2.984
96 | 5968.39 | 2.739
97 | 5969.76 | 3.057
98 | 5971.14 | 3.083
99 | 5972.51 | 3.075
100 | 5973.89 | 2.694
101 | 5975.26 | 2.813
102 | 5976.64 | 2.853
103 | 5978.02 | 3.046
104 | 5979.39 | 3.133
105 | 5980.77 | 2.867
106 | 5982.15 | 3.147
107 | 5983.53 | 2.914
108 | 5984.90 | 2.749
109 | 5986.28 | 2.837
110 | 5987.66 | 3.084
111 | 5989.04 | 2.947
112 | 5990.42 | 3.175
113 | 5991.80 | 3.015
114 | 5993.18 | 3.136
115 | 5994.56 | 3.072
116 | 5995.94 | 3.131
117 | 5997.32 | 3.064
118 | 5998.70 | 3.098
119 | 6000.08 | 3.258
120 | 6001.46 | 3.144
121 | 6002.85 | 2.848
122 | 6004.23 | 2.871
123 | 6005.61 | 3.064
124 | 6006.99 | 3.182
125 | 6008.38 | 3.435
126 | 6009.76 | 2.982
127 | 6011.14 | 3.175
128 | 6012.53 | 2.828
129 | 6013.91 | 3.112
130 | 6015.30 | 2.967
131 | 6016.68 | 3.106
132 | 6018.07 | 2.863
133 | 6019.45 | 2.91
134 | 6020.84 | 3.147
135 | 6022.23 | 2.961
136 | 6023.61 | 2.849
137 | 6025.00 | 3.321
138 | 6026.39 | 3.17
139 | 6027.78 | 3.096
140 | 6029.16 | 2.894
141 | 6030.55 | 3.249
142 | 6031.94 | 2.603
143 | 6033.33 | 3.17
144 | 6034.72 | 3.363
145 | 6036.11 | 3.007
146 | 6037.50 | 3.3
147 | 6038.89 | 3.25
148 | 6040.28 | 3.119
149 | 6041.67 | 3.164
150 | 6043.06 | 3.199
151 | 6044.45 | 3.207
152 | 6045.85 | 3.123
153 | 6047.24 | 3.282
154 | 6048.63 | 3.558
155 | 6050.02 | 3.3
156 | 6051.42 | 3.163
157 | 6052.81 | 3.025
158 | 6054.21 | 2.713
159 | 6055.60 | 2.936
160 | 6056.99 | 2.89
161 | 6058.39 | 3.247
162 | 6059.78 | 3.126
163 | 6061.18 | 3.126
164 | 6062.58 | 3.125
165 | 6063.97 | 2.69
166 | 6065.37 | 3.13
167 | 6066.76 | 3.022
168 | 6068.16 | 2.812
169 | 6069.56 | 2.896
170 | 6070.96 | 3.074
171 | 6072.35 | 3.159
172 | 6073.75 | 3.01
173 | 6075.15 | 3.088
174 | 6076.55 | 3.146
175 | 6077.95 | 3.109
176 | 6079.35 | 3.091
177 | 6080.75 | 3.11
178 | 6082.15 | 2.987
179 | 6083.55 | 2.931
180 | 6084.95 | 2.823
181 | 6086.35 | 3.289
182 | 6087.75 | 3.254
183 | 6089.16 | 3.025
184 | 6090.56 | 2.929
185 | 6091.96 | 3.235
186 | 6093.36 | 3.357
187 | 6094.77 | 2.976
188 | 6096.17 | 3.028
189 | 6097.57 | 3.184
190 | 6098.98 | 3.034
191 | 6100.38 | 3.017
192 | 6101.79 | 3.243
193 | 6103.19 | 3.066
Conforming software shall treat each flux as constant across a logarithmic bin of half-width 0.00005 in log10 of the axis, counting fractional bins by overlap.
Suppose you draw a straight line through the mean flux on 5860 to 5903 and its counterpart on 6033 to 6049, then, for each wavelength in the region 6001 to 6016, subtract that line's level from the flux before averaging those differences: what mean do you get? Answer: -0.12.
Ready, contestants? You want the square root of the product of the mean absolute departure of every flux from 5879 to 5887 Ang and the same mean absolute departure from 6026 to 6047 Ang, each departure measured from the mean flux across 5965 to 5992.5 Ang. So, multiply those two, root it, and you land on 0.156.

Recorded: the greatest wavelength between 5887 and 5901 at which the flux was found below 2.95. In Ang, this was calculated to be 5898.71 Ang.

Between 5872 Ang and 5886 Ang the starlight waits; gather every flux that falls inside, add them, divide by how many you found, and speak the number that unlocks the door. 3.18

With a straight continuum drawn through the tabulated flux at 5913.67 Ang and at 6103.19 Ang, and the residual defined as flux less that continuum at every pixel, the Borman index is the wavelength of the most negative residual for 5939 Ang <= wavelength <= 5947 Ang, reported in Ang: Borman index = 5942.34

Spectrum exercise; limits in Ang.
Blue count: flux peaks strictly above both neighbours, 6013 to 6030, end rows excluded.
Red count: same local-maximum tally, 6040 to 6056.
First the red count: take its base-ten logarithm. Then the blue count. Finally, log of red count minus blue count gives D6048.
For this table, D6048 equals -2.7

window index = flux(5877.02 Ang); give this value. 3.443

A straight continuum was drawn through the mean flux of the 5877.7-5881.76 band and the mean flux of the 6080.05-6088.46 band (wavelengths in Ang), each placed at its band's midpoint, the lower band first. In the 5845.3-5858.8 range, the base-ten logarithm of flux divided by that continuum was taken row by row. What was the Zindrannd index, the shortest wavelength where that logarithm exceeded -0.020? 5848.67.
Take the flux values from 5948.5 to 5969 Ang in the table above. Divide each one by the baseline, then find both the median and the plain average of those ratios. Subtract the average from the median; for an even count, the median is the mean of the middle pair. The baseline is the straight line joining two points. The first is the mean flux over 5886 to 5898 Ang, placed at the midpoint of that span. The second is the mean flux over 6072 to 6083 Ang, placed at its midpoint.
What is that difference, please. 0.018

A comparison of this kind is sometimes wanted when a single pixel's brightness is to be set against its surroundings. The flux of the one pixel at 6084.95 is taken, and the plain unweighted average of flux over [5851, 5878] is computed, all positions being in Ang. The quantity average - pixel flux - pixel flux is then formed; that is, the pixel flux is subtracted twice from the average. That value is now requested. -2.4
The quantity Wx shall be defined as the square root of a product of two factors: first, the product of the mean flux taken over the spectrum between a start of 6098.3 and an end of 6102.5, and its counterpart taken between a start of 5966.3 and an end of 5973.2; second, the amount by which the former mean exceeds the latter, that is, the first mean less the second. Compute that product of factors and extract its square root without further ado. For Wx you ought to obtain 1.0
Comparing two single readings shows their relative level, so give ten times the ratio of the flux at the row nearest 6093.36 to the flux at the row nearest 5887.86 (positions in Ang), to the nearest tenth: 13.0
